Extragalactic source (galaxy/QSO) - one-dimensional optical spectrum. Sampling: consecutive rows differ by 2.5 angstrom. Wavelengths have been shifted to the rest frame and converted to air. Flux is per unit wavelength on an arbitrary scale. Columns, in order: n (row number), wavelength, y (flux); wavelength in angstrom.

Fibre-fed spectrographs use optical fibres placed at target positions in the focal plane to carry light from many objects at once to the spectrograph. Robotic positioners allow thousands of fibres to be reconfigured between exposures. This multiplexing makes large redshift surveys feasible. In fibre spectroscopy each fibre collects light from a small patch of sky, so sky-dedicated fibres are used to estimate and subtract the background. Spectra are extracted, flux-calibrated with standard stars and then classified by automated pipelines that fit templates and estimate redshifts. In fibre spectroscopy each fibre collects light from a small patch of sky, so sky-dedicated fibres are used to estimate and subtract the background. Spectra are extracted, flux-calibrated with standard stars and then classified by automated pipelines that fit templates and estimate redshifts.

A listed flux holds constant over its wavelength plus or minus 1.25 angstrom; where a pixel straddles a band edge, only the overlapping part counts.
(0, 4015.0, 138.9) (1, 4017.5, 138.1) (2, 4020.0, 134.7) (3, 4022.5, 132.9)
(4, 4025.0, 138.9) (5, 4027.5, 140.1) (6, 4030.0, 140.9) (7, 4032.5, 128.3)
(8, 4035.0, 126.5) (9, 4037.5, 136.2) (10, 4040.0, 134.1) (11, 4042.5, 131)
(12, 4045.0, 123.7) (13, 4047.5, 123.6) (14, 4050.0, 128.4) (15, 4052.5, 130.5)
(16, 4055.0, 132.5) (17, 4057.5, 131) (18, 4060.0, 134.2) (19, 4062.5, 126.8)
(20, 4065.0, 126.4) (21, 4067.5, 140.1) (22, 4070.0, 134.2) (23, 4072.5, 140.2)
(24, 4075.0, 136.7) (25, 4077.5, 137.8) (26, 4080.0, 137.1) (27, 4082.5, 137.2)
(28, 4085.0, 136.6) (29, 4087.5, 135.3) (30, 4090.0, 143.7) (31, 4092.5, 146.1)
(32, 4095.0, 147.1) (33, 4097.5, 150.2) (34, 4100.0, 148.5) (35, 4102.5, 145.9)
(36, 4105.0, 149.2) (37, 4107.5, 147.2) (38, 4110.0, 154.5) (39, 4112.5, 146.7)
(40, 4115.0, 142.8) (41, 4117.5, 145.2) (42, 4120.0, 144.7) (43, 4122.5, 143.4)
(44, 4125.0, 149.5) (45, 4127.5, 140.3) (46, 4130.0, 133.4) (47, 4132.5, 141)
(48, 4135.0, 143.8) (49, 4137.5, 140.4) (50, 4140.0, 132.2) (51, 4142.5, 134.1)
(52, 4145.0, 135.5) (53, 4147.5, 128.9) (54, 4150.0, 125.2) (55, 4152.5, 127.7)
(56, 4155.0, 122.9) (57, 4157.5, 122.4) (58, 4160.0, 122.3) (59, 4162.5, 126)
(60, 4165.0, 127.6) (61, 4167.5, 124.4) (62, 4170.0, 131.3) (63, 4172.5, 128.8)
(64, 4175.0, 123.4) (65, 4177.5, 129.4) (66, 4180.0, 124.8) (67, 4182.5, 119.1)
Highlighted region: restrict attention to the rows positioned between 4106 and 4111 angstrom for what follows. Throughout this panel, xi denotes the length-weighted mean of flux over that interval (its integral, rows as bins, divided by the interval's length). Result 151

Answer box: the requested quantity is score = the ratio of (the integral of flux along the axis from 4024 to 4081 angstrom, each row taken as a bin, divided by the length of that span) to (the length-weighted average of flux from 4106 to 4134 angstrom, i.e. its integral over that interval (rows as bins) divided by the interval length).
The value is 0.92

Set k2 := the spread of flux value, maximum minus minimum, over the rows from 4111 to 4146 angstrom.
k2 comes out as 17.3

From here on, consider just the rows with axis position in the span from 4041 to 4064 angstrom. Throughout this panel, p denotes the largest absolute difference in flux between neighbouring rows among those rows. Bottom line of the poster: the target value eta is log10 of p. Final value 0.87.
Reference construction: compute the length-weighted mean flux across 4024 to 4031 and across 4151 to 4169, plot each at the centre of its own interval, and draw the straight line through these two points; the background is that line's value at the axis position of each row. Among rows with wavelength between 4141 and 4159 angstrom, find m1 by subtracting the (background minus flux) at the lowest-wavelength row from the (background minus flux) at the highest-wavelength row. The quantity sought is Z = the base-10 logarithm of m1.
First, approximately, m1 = 10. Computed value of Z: 1.0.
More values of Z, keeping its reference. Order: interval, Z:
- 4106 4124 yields 0.3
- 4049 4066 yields -0.5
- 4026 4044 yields 0.9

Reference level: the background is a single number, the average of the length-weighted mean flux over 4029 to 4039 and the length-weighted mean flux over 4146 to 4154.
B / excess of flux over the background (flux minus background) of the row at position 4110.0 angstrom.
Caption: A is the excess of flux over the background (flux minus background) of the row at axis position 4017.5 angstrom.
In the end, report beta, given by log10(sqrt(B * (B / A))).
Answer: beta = 0.9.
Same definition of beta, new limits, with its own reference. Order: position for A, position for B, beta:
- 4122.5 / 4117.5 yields 0.6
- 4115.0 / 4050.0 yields -0.3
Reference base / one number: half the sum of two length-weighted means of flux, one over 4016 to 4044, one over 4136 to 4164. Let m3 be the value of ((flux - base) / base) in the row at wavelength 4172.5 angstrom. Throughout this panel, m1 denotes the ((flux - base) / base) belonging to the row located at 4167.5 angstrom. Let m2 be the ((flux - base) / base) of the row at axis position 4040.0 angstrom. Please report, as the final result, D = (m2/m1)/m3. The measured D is 13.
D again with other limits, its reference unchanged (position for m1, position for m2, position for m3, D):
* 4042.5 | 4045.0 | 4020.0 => 454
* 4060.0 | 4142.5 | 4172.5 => -42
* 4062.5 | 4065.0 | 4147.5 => -49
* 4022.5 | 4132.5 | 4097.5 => 61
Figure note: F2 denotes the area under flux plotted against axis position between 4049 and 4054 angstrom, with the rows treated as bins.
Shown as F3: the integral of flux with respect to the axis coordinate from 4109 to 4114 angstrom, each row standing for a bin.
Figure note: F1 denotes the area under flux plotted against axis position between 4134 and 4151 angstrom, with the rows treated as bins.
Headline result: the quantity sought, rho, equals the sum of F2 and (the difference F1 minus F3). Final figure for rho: 2181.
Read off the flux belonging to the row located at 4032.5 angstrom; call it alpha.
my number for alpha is 128.3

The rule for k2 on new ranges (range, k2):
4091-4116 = 11.7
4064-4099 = 23.8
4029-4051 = 17.3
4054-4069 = 13.7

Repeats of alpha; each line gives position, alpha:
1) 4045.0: 123.7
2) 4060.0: 134.2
